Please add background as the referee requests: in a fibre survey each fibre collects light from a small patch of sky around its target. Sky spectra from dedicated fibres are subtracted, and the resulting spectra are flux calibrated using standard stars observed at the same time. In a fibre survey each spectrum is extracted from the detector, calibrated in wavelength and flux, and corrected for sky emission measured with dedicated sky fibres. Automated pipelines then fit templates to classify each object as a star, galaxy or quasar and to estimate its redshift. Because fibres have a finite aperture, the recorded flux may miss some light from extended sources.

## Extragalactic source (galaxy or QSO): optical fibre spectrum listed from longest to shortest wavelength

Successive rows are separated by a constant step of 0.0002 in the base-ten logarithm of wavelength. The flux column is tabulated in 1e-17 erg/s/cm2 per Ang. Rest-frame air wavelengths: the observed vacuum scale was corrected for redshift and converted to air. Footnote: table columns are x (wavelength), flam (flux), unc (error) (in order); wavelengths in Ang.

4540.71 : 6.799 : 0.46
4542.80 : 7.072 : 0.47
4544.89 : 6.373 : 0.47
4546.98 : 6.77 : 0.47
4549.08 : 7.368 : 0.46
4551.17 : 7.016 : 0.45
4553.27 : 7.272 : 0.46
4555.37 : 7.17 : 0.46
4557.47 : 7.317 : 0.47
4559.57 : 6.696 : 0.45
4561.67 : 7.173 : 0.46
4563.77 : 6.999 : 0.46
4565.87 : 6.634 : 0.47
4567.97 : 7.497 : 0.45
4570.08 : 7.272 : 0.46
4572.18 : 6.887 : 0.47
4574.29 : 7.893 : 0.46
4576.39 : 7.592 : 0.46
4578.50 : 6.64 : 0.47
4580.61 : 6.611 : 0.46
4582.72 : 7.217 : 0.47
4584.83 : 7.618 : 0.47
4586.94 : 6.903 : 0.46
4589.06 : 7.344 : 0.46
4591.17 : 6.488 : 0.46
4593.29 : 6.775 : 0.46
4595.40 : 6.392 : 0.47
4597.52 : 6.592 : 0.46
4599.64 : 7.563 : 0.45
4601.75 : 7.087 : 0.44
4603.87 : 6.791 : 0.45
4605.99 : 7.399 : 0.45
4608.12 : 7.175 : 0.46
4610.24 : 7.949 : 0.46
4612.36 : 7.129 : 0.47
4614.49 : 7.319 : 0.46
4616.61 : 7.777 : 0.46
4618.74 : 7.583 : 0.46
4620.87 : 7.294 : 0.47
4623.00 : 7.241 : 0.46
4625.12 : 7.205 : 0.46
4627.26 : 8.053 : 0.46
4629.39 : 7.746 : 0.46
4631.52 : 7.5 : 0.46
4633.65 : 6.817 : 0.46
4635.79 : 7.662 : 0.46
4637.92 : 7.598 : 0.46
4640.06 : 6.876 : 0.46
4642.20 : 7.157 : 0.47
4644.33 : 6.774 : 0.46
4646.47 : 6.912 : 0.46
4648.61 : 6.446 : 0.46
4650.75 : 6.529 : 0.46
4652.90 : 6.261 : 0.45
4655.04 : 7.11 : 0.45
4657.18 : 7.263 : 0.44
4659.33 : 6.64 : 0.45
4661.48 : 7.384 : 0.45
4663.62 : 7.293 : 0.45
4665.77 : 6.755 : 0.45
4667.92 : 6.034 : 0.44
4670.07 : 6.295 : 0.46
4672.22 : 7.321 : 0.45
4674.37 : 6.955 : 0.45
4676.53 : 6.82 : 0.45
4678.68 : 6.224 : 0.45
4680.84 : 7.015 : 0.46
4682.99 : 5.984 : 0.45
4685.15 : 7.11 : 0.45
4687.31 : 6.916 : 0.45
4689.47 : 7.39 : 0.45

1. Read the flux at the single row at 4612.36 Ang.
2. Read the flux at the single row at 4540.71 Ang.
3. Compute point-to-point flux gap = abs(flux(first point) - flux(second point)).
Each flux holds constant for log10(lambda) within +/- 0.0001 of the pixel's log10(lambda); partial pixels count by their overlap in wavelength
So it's 0.33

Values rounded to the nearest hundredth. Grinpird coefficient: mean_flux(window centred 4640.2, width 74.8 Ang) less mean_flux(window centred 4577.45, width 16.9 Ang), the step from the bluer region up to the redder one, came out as -0.10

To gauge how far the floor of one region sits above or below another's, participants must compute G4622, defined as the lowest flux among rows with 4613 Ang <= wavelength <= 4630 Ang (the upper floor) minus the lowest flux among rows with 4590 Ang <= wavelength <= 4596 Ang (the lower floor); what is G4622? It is 0.8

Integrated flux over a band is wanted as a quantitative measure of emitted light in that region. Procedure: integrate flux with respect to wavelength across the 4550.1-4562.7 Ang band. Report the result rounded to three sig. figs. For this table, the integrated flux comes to 89.5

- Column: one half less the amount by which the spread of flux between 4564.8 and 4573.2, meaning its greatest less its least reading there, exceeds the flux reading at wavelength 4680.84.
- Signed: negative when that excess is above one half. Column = 6.65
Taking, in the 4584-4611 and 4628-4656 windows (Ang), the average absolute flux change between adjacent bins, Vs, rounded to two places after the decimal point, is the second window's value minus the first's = -0.10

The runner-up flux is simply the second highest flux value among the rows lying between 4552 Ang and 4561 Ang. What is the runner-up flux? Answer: 7.272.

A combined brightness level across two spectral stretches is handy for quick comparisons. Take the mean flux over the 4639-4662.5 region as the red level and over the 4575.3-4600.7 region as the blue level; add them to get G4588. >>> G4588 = 13.8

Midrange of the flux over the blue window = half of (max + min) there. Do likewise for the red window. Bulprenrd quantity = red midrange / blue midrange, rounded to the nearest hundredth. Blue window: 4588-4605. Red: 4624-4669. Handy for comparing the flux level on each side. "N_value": 1.01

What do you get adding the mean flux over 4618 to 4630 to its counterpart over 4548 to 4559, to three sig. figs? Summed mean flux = 14.7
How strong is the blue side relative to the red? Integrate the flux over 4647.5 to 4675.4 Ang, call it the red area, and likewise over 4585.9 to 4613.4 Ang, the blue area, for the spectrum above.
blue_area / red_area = 1.02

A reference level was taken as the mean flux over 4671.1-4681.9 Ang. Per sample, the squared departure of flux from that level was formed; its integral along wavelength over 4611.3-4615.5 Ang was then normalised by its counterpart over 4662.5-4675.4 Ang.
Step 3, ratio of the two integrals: 0.19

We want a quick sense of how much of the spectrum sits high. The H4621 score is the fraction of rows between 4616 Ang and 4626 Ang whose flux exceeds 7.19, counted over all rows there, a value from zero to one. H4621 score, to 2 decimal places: 1.00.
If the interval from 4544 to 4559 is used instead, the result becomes 0.43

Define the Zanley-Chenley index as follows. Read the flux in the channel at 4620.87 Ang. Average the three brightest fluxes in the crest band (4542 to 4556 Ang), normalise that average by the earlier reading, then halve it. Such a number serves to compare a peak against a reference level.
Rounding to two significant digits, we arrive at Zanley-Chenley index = 0.50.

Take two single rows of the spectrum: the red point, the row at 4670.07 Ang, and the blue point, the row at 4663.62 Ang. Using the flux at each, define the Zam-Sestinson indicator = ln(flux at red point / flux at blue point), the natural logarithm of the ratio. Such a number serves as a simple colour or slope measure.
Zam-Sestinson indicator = -0.147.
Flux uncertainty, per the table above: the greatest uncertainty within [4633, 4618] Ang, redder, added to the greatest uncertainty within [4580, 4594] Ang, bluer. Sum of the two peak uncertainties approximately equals 0.940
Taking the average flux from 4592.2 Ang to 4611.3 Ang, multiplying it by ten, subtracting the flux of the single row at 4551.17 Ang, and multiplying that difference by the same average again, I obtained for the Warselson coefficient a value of 452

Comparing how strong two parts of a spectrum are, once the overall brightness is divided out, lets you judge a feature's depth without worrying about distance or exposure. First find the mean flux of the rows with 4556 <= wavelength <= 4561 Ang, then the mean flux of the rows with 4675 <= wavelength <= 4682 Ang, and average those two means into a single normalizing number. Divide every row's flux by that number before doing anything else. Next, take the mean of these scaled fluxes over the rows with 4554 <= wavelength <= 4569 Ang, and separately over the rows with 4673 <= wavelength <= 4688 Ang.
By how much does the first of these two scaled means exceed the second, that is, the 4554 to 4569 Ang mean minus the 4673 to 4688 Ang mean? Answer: 0.051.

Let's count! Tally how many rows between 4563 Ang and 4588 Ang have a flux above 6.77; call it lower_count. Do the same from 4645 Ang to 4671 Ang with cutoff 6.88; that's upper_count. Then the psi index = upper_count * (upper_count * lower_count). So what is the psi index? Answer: 225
